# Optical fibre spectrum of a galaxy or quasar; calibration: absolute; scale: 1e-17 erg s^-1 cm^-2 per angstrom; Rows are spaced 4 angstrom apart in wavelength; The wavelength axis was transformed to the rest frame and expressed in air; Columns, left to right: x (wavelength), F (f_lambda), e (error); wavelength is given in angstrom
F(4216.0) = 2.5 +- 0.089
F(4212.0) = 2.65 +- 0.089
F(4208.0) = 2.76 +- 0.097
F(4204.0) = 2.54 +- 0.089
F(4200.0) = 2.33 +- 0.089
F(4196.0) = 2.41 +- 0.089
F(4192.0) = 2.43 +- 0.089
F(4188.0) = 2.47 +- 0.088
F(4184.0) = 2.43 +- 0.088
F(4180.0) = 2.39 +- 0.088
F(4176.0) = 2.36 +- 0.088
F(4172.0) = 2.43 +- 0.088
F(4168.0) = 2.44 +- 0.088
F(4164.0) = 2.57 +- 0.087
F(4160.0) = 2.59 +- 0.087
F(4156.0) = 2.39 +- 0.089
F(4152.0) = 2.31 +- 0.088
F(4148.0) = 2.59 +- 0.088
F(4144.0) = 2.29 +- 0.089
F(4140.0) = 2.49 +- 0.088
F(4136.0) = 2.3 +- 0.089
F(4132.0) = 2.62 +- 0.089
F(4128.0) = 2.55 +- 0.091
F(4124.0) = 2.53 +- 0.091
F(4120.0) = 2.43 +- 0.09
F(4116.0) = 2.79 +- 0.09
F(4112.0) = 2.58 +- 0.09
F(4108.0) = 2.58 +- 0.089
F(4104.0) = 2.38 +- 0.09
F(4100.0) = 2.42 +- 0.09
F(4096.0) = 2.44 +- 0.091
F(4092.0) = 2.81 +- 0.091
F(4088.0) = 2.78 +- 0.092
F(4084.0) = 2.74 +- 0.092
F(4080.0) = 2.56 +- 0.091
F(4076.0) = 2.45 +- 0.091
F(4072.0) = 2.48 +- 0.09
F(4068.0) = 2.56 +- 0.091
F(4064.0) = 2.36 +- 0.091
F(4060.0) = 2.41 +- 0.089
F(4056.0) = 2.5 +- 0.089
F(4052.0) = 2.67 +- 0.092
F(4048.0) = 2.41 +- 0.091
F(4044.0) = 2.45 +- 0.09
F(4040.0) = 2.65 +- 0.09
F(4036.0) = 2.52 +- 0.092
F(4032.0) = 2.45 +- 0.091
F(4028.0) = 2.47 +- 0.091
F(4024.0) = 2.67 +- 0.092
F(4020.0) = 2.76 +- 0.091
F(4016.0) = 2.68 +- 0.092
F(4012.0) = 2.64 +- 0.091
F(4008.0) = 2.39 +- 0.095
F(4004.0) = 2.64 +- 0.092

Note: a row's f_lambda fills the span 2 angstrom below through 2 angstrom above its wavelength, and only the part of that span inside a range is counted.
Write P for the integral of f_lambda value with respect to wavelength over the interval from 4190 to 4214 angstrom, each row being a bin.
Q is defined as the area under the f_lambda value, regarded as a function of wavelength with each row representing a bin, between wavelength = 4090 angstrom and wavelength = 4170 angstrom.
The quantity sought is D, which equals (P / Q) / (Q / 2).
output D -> 0.00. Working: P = 60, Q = 200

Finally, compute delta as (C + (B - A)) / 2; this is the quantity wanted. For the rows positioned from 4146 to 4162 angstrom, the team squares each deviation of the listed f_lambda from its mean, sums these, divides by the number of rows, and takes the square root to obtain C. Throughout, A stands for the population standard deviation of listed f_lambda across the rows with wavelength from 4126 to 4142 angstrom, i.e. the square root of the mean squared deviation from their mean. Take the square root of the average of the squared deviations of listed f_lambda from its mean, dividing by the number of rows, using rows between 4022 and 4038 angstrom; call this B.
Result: 0.045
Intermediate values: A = 0.119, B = 0.09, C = 0.123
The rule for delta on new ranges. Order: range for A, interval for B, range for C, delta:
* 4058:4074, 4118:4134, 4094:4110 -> 0.034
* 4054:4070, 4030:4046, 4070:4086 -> 0.058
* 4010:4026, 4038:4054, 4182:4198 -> 0.047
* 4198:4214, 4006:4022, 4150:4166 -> 0.049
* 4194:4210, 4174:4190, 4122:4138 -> 0.000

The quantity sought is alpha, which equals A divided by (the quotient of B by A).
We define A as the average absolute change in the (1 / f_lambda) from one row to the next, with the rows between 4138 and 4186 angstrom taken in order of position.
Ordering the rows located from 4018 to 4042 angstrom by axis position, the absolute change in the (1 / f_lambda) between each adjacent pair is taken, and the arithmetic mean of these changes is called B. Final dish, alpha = 0.028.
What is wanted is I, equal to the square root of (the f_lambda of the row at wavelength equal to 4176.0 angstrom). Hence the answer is 1.54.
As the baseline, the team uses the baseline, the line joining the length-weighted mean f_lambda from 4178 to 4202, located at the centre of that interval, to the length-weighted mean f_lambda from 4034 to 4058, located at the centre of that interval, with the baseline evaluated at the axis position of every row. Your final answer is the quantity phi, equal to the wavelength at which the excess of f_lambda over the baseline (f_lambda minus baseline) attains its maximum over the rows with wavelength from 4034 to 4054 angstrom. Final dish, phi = 4052.0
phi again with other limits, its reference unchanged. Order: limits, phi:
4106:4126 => 4116.0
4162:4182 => 4164.0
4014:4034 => 4020.0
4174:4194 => 4188.0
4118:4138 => 4132.0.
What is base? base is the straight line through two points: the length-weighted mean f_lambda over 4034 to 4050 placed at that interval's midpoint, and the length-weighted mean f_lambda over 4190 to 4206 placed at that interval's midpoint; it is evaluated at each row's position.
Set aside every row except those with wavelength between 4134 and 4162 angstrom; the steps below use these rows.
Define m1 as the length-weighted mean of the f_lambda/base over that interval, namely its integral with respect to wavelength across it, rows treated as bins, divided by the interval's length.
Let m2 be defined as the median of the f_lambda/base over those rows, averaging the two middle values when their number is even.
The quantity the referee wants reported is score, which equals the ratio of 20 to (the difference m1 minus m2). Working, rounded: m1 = 0.99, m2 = 0.98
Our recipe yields 1695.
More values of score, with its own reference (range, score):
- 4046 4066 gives 863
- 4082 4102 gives -508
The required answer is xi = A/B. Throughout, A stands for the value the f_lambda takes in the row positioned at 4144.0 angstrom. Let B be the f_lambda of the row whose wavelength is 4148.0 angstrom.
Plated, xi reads 0.88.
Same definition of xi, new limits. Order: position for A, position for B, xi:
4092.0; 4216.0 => 1.12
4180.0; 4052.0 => 0.90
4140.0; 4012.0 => 0.94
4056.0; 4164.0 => 0.97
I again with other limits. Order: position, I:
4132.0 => 1.62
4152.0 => 1.52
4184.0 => 1.56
